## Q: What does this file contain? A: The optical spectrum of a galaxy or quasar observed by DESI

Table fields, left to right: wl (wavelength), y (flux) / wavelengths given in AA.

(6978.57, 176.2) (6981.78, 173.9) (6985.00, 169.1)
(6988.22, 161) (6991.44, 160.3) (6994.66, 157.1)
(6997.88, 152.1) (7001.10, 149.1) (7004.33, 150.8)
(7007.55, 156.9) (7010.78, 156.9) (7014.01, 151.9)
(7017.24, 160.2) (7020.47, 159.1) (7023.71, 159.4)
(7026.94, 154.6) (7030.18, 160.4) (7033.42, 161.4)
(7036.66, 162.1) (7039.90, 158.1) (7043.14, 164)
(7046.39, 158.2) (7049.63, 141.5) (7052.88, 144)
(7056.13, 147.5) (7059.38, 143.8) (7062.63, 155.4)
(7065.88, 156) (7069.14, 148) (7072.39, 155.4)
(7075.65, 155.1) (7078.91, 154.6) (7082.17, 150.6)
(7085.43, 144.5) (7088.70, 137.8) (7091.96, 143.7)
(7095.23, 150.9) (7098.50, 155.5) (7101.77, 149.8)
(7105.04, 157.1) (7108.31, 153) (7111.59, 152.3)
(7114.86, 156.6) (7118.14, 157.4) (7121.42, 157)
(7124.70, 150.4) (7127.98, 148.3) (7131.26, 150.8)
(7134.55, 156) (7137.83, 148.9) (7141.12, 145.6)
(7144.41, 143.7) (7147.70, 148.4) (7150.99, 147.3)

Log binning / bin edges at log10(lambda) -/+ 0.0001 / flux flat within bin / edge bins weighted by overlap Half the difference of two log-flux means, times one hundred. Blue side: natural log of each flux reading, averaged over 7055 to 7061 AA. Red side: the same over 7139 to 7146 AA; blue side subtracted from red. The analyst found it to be -0.3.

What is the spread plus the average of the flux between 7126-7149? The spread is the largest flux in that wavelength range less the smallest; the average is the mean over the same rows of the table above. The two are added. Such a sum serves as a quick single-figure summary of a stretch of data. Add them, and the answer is 161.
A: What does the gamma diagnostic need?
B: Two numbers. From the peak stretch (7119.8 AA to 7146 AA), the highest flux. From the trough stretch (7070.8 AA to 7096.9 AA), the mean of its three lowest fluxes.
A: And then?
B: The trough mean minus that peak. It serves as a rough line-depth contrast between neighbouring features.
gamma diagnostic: -15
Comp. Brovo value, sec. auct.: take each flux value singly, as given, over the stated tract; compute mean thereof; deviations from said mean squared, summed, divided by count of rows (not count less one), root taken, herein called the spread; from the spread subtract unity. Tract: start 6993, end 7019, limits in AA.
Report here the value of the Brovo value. 2.6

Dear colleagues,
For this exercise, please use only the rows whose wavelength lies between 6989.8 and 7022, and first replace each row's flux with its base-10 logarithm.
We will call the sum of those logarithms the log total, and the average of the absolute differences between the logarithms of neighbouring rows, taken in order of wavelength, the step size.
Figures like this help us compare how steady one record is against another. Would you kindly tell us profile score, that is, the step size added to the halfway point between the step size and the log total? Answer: 11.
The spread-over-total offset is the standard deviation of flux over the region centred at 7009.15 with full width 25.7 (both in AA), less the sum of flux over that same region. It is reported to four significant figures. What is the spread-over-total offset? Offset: -1233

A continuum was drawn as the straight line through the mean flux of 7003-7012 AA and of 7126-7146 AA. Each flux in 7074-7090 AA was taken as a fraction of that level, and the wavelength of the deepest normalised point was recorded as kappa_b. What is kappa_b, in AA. 7088.70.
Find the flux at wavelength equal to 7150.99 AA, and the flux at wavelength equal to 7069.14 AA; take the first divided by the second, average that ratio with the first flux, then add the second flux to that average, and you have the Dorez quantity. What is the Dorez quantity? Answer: 222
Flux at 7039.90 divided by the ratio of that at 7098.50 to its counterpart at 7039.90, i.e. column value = 161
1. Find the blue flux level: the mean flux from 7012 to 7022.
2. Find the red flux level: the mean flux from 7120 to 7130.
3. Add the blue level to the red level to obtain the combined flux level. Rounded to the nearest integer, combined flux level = 309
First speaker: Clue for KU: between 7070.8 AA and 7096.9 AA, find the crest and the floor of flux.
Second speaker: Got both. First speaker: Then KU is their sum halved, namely 147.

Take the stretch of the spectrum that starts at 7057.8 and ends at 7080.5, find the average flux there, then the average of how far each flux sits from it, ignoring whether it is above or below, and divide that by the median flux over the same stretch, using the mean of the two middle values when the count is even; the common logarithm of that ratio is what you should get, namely -1.61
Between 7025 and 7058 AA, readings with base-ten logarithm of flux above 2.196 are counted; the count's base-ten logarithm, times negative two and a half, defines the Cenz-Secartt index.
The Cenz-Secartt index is -1.9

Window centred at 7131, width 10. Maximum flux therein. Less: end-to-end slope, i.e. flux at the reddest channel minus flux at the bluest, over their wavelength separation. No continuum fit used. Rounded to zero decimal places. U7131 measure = 155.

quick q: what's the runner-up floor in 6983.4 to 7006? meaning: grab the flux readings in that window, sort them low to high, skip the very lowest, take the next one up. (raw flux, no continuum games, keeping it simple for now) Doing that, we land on 150.8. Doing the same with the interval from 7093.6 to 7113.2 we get 150.9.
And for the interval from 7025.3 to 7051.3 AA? 154.6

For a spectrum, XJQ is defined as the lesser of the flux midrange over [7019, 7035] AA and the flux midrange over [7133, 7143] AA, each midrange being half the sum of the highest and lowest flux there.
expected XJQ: 151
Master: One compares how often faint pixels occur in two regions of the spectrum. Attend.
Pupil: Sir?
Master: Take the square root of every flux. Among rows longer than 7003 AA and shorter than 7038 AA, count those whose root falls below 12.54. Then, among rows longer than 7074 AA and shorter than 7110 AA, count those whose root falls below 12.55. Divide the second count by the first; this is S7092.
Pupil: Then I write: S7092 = 2.2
